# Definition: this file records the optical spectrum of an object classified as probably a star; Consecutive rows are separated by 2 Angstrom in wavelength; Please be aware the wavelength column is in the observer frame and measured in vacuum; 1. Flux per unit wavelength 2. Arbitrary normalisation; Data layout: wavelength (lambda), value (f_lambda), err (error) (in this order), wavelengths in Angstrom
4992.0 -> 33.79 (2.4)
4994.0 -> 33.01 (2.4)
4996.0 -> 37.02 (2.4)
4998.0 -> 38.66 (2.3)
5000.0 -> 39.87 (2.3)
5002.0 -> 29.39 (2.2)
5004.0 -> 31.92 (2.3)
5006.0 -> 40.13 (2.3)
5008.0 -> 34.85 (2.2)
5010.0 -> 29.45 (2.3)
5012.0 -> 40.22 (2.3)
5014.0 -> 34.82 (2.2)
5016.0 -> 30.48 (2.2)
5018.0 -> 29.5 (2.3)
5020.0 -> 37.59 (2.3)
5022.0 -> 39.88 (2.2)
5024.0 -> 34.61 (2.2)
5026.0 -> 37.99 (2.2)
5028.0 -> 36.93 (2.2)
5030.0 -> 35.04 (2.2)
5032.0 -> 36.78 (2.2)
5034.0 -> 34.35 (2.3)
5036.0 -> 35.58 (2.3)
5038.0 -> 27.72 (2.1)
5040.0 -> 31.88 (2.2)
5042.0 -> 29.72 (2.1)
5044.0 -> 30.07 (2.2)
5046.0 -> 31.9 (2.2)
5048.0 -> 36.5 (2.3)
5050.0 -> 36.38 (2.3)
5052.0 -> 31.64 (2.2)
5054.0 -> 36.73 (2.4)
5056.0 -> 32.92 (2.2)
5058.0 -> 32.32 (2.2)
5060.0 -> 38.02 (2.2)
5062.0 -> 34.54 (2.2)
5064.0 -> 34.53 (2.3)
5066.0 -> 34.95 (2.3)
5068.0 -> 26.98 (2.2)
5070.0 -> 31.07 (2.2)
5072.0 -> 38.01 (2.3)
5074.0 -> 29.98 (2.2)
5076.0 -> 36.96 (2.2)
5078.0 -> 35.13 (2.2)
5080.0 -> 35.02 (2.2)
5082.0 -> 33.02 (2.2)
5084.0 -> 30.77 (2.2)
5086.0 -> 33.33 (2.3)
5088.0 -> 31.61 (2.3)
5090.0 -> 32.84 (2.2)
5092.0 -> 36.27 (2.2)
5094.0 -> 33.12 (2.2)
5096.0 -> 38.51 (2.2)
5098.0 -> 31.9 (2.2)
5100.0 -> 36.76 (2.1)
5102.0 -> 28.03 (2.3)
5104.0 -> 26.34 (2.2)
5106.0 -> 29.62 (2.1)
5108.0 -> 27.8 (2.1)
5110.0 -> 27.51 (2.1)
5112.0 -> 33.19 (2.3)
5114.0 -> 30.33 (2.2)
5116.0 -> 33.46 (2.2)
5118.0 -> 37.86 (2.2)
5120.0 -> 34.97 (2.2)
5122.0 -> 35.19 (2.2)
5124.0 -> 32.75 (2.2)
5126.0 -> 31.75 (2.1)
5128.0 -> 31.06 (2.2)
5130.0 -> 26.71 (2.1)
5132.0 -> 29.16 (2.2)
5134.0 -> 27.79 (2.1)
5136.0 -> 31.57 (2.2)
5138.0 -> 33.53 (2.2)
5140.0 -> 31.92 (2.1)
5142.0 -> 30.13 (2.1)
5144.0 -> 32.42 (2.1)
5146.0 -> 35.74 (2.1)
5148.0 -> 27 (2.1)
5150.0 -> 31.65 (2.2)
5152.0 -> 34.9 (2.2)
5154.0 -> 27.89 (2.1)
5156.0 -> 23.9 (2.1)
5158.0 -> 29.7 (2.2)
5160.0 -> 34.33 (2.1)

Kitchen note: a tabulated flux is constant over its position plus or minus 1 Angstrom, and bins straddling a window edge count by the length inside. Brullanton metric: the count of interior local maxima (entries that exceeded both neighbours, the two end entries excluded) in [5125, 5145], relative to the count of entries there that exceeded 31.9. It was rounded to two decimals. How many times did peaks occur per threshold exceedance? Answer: 0.67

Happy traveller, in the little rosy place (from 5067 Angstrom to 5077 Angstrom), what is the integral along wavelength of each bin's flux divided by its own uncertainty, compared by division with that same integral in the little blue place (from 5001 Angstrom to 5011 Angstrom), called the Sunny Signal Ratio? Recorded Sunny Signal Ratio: 1.00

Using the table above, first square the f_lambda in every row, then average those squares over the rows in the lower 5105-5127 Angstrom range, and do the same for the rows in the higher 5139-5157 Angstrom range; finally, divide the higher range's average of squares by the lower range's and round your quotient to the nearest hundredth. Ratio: 0.91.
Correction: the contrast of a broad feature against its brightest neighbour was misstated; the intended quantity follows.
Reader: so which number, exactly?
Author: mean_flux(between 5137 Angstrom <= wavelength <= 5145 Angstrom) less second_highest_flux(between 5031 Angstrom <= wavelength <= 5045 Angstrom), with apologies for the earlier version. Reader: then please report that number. -3.6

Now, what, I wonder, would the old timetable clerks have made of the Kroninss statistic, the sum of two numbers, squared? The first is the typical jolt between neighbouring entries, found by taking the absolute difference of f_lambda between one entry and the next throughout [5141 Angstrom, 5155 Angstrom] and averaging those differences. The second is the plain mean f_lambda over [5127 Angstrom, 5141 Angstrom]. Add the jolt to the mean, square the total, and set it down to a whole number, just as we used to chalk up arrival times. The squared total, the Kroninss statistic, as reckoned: 1234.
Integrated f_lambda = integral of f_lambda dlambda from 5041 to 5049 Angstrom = 256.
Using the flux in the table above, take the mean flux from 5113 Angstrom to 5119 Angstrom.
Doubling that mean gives 68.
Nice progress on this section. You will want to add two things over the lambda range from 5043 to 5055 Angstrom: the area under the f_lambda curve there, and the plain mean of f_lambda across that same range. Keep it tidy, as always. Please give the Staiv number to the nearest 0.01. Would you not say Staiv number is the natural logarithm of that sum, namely 6.09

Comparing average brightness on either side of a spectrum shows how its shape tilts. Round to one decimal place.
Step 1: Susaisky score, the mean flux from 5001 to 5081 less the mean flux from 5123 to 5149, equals 3.2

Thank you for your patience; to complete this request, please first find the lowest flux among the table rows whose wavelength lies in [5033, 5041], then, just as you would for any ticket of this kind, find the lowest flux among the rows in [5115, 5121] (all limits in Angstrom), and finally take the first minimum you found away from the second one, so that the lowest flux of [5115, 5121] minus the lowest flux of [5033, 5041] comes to 5.7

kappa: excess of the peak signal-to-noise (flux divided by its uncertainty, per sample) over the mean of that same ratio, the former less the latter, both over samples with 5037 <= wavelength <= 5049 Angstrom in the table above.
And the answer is 1.6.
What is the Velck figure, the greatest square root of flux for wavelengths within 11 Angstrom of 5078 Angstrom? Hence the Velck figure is 6.17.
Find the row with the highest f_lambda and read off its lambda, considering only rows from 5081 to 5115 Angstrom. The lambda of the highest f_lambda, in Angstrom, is 5096.0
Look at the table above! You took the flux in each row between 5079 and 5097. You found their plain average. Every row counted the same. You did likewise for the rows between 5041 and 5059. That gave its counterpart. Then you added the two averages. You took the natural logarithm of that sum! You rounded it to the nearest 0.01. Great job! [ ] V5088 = 4.20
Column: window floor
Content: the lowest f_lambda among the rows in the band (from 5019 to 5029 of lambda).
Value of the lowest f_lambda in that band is 34.61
